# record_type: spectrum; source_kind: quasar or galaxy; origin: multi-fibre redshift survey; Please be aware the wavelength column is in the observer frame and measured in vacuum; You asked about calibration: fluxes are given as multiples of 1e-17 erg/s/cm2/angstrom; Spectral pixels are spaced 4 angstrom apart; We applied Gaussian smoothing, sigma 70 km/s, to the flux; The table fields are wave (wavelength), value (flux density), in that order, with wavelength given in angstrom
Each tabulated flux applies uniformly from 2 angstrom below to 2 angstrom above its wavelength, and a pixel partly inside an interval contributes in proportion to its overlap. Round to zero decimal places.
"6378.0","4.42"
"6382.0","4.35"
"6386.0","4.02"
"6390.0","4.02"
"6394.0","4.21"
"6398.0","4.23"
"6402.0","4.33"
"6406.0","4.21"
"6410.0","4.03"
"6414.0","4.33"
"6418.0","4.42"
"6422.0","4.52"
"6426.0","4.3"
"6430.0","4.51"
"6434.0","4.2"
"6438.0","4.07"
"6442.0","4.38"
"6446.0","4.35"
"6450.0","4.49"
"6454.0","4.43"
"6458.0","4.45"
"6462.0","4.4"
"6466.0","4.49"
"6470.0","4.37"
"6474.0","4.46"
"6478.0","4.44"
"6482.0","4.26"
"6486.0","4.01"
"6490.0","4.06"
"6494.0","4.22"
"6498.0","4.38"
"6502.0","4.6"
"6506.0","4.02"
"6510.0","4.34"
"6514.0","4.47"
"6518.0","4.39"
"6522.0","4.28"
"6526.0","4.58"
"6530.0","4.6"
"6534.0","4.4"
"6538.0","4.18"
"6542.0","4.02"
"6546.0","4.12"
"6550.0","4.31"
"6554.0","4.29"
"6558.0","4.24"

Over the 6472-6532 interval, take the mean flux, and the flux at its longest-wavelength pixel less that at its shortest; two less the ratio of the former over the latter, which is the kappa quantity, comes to -29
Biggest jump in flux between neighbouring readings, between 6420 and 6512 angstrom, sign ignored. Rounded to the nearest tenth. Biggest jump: 0.6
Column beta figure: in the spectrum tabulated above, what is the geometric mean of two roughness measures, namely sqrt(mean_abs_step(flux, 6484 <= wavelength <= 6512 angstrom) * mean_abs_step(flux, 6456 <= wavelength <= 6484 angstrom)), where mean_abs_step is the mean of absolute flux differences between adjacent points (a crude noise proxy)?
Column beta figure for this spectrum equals 0.15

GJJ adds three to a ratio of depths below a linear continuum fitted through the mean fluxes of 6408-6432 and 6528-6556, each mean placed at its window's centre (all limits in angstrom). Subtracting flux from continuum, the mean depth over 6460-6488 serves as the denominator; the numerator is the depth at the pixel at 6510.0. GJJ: 5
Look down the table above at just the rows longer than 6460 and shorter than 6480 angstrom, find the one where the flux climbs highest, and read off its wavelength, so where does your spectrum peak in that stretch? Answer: 6466.0 angstrom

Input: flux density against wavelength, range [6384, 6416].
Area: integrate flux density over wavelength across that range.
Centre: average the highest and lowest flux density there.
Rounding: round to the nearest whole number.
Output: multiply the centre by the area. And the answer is 557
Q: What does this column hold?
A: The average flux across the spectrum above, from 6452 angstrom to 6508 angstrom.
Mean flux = 4.33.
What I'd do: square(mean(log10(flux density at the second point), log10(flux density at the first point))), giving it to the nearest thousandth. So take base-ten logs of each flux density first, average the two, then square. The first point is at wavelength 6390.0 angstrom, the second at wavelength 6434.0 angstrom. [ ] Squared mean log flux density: 0.377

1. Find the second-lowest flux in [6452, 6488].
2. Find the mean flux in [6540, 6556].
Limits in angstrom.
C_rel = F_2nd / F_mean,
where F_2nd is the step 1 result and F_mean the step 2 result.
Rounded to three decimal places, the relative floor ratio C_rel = 1.018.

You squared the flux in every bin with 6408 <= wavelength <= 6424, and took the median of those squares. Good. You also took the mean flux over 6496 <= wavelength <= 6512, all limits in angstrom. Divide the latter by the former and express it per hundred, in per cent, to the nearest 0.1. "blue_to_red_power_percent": 22.6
